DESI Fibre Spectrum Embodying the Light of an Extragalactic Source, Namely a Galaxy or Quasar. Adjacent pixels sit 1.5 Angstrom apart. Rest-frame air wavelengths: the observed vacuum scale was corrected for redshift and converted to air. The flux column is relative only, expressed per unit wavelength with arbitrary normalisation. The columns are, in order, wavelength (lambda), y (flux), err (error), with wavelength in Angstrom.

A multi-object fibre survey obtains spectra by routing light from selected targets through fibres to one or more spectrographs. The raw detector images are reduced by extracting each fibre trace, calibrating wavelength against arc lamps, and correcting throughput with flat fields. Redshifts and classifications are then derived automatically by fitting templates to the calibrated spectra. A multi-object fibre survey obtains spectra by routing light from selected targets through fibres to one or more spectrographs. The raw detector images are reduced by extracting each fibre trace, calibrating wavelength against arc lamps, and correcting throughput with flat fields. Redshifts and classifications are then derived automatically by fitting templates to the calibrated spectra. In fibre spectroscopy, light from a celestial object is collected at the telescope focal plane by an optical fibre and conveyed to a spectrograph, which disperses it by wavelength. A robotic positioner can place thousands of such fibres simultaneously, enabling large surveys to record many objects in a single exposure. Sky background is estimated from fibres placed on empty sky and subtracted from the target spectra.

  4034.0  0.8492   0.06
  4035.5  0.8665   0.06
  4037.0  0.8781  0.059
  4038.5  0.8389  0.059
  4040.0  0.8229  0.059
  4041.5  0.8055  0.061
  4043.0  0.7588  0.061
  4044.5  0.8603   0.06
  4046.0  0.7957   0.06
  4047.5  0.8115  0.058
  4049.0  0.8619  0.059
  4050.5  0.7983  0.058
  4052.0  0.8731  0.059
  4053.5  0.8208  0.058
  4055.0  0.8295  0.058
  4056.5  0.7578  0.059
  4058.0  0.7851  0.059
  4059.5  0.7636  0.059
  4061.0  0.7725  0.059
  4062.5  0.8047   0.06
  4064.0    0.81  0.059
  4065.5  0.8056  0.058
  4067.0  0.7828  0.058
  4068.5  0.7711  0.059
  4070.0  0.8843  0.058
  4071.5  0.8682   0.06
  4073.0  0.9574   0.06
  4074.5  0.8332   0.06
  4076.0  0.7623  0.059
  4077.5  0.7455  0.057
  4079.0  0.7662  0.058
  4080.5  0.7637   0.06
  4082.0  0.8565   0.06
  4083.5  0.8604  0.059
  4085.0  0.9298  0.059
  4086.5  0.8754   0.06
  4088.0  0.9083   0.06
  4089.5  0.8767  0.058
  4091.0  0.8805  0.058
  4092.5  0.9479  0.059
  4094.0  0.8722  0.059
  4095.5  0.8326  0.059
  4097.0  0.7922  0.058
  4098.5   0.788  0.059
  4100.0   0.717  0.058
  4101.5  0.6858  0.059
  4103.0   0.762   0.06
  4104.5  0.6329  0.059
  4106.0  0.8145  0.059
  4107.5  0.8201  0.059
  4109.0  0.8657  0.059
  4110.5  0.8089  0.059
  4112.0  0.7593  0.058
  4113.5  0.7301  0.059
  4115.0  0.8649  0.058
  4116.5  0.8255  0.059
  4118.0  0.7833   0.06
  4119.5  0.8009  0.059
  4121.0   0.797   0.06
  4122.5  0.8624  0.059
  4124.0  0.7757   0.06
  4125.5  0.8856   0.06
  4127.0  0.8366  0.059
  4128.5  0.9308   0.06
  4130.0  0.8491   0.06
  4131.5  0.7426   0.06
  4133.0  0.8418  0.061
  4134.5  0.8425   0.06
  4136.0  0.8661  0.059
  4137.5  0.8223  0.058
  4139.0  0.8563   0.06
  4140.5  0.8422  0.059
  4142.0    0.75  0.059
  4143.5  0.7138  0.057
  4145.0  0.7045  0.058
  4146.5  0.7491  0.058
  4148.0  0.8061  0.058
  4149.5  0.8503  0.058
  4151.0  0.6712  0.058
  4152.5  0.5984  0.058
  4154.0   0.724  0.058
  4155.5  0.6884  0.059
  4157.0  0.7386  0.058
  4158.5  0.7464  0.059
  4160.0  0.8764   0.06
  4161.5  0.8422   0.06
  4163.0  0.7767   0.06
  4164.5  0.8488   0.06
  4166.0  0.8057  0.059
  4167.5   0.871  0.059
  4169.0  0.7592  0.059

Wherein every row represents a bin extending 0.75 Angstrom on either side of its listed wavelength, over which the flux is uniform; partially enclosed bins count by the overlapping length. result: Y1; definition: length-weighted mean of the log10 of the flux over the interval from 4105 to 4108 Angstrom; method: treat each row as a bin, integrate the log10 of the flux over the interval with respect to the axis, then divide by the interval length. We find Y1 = -0.097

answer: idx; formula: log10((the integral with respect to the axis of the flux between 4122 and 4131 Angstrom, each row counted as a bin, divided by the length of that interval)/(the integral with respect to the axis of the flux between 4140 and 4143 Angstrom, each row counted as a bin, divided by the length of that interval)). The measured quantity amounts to 0.04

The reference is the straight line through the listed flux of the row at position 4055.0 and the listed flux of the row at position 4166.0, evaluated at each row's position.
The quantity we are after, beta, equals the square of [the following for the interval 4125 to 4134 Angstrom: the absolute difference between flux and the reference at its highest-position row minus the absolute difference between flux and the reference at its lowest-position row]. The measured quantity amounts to 0.0018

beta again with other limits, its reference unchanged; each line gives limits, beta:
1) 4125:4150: 0.0009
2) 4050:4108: 0.0009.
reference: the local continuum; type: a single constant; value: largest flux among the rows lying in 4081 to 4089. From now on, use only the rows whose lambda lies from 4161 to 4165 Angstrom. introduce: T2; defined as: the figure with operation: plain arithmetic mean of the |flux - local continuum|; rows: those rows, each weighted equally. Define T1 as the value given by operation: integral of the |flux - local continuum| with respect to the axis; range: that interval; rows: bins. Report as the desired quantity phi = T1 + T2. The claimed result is 0.5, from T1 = 0.44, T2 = 0.11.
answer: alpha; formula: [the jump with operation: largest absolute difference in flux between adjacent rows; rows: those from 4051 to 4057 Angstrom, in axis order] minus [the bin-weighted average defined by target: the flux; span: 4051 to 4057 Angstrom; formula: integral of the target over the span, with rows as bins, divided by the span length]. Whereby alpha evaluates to -0.75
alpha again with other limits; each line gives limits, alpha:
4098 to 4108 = -0.56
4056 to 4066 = -0.75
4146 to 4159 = -0.55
